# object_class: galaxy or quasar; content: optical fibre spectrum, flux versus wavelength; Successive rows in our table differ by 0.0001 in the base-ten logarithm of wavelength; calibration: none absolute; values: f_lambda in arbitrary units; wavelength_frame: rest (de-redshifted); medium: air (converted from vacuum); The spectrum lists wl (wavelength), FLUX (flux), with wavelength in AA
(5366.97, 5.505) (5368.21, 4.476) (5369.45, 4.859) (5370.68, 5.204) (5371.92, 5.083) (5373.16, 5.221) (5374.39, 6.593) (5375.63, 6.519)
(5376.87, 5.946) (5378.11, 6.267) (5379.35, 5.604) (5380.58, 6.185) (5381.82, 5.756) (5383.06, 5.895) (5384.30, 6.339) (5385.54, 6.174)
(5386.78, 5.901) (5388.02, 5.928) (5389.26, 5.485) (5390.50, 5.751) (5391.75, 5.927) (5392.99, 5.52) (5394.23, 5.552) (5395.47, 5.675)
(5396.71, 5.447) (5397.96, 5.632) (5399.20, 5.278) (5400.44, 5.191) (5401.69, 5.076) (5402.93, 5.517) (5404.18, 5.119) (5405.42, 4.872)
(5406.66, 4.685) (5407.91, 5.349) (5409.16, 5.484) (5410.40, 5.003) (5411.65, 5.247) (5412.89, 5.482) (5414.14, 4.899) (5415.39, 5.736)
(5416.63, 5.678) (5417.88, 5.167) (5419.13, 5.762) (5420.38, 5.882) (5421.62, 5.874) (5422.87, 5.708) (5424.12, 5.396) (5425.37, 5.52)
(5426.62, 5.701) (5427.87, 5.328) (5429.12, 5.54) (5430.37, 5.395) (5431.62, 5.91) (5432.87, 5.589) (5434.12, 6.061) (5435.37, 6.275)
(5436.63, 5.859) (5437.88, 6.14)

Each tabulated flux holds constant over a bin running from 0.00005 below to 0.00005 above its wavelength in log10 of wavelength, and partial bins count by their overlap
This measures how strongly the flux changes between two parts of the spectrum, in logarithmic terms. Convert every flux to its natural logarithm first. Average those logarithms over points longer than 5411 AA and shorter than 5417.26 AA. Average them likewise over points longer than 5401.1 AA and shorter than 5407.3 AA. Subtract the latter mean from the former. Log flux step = 0.07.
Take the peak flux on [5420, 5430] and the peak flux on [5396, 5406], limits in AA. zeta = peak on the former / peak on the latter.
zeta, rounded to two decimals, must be 1.04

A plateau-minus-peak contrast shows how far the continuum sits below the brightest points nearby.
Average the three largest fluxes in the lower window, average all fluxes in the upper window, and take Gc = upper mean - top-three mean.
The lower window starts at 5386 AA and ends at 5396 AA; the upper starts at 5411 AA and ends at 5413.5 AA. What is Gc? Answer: -0.55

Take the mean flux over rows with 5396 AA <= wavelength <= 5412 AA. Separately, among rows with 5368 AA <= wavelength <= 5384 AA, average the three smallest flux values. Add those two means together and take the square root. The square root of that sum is 3.17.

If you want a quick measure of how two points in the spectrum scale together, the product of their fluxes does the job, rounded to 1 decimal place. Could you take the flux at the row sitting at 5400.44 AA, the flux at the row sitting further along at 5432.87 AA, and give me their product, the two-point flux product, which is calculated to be 29.0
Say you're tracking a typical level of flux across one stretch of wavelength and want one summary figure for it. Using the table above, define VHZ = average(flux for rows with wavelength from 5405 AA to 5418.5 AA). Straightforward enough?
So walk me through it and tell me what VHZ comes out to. 5.24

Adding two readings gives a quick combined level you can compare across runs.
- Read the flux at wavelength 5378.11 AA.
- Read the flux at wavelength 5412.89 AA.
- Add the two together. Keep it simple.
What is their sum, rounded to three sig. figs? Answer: 11.7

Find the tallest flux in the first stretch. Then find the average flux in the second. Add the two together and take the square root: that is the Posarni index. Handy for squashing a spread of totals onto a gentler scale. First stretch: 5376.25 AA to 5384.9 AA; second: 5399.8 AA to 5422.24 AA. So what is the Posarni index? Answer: 3.42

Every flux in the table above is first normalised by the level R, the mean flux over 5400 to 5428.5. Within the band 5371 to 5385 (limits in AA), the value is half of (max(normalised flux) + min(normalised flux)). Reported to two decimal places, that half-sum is 1.09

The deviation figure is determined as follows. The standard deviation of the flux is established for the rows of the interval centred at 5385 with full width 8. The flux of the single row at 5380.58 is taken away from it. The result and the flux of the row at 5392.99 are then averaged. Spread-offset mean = -0.23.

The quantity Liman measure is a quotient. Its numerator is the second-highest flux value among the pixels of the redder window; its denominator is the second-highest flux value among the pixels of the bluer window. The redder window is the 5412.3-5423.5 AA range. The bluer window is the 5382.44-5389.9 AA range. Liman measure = 0.951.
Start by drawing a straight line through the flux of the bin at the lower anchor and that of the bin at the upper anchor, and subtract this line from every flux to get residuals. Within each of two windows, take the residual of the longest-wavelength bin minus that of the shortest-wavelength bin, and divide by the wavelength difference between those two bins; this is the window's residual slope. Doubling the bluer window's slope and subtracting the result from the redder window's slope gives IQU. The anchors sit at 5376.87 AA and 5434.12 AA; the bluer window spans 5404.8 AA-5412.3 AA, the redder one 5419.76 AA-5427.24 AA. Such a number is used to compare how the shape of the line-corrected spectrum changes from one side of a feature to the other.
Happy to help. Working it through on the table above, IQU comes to -0.15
